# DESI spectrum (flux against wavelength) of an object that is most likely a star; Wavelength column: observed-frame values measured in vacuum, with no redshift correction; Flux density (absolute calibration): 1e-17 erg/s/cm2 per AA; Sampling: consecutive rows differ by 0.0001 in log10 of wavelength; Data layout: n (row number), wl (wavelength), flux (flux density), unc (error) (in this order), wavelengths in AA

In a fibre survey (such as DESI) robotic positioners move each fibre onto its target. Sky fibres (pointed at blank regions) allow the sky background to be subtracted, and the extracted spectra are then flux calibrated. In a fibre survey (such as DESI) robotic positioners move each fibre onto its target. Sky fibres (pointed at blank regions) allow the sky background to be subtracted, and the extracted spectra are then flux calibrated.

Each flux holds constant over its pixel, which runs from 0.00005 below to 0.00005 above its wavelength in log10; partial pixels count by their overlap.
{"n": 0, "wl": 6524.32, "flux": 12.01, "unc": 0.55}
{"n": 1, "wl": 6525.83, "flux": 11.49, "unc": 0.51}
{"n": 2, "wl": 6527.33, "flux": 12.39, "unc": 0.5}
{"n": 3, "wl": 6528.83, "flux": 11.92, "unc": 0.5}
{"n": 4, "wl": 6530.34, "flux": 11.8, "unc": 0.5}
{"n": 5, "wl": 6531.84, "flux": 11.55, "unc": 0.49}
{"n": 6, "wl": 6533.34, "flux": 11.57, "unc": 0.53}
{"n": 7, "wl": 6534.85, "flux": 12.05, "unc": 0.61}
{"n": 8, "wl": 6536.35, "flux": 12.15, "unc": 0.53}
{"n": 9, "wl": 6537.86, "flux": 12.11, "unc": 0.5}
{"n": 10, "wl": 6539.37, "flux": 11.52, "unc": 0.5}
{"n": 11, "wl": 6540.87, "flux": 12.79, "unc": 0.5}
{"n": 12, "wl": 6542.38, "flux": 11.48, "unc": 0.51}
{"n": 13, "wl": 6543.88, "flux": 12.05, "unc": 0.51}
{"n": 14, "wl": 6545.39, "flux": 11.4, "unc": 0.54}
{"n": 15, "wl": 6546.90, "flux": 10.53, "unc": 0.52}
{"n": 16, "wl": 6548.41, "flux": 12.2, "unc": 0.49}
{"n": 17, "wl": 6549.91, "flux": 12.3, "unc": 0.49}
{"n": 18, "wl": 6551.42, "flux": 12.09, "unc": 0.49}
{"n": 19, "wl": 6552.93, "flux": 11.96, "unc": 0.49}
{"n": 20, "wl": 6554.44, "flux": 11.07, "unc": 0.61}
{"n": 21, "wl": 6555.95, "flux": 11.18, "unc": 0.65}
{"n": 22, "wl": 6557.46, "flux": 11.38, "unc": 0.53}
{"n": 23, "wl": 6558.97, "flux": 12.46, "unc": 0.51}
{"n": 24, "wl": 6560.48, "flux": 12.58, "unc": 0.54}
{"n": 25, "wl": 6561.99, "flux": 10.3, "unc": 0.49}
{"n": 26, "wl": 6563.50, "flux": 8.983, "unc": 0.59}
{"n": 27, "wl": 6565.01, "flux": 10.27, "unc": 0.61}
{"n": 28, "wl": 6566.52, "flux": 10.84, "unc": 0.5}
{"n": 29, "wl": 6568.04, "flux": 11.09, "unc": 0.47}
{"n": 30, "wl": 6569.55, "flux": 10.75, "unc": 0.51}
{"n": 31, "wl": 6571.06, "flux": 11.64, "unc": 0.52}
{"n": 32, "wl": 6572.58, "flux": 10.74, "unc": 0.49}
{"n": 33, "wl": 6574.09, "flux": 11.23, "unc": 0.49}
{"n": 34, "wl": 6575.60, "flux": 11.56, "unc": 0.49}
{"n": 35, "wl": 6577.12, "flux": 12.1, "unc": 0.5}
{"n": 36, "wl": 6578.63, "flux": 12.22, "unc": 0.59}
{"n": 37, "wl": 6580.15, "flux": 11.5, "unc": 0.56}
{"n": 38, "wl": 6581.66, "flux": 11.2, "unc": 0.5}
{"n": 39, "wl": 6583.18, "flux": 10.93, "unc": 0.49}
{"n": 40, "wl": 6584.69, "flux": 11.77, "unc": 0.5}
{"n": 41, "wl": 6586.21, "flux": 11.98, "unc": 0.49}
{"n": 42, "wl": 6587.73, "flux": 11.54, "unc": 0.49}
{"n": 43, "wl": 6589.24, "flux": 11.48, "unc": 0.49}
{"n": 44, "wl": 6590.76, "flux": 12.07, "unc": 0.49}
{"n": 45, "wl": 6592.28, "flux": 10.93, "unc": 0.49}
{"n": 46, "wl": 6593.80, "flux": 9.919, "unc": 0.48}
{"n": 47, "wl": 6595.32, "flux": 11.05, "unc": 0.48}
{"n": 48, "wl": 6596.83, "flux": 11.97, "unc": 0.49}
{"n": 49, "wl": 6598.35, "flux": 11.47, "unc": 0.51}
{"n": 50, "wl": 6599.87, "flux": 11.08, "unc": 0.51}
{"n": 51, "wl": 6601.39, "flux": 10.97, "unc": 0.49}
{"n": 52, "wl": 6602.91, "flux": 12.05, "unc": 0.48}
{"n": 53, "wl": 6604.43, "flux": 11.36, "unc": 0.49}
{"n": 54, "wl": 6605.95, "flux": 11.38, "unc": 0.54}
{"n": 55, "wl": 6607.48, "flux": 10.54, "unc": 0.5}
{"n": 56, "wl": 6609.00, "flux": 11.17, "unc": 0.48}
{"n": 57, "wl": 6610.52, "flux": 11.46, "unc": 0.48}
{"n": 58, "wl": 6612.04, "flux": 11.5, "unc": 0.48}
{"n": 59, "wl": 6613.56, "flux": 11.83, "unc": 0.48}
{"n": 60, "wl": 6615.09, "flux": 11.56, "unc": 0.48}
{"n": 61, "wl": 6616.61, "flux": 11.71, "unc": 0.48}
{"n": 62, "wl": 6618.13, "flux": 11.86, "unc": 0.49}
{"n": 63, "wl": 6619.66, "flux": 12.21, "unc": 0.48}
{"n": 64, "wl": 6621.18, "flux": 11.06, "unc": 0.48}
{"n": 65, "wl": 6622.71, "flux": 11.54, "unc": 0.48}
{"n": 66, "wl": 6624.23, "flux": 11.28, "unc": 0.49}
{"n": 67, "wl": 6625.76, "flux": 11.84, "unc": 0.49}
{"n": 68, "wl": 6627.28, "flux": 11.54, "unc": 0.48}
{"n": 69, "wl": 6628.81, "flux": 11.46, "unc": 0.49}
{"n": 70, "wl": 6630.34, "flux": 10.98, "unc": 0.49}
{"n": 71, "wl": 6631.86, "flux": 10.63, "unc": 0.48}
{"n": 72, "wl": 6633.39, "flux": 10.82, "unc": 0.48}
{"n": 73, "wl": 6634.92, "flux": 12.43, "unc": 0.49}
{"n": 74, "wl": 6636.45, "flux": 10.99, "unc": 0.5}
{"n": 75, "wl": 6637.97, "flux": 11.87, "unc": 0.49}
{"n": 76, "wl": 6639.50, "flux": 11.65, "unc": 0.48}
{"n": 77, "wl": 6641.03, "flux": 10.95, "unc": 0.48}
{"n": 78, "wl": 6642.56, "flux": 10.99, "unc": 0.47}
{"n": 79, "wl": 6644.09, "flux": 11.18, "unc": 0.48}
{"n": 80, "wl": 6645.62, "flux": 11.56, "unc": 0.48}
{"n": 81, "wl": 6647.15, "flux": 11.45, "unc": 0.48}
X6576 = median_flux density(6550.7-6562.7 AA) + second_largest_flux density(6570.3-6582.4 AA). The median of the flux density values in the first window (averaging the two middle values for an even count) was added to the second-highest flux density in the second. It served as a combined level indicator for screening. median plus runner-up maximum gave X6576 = 23.8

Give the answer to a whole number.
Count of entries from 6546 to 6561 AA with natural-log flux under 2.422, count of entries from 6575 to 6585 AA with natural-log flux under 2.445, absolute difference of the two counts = 0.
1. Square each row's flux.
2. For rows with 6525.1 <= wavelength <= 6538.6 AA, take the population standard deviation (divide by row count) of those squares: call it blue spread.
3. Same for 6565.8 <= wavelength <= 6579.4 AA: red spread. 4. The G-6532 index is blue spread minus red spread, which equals -5.1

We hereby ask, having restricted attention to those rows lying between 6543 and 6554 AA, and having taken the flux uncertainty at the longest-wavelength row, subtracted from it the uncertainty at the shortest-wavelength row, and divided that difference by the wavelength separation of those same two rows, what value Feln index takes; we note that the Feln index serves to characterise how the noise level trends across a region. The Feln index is -0.0022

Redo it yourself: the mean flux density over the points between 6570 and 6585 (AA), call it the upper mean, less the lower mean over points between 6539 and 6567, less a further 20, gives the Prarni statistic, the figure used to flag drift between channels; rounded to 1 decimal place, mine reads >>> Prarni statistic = -20.0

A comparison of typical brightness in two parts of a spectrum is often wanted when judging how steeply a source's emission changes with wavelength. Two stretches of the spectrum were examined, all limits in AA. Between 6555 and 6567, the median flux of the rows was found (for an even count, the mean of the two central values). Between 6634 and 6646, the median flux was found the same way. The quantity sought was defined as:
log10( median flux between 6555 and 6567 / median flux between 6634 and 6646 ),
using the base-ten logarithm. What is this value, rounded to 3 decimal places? -0.014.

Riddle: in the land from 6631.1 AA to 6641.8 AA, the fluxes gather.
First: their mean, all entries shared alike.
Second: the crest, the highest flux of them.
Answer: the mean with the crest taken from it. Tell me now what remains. -1.1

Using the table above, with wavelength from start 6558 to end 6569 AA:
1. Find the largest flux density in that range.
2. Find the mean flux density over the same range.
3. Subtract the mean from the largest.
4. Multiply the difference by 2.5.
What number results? 4.1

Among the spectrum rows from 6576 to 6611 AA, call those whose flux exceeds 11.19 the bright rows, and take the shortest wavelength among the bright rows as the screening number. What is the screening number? 6577.12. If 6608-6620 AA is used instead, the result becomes 6610.52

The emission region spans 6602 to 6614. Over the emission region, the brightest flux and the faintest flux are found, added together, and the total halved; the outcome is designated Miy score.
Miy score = 11.3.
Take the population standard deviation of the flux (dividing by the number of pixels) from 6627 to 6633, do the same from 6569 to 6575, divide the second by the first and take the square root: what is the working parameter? 1.0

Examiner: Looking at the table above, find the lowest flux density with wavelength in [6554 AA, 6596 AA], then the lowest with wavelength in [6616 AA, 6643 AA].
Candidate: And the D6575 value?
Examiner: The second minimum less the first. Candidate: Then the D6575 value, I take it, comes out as 1.6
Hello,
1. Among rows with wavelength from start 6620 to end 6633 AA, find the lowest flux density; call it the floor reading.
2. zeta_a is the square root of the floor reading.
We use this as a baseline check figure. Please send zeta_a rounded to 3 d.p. 3.260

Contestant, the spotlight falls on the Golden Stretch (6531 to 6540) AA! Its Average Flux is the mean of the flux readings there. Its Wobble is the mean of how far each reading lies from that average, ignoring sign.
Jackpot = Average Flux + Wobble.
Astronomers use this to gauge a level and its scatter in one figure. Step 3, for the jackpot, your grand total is 12.1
